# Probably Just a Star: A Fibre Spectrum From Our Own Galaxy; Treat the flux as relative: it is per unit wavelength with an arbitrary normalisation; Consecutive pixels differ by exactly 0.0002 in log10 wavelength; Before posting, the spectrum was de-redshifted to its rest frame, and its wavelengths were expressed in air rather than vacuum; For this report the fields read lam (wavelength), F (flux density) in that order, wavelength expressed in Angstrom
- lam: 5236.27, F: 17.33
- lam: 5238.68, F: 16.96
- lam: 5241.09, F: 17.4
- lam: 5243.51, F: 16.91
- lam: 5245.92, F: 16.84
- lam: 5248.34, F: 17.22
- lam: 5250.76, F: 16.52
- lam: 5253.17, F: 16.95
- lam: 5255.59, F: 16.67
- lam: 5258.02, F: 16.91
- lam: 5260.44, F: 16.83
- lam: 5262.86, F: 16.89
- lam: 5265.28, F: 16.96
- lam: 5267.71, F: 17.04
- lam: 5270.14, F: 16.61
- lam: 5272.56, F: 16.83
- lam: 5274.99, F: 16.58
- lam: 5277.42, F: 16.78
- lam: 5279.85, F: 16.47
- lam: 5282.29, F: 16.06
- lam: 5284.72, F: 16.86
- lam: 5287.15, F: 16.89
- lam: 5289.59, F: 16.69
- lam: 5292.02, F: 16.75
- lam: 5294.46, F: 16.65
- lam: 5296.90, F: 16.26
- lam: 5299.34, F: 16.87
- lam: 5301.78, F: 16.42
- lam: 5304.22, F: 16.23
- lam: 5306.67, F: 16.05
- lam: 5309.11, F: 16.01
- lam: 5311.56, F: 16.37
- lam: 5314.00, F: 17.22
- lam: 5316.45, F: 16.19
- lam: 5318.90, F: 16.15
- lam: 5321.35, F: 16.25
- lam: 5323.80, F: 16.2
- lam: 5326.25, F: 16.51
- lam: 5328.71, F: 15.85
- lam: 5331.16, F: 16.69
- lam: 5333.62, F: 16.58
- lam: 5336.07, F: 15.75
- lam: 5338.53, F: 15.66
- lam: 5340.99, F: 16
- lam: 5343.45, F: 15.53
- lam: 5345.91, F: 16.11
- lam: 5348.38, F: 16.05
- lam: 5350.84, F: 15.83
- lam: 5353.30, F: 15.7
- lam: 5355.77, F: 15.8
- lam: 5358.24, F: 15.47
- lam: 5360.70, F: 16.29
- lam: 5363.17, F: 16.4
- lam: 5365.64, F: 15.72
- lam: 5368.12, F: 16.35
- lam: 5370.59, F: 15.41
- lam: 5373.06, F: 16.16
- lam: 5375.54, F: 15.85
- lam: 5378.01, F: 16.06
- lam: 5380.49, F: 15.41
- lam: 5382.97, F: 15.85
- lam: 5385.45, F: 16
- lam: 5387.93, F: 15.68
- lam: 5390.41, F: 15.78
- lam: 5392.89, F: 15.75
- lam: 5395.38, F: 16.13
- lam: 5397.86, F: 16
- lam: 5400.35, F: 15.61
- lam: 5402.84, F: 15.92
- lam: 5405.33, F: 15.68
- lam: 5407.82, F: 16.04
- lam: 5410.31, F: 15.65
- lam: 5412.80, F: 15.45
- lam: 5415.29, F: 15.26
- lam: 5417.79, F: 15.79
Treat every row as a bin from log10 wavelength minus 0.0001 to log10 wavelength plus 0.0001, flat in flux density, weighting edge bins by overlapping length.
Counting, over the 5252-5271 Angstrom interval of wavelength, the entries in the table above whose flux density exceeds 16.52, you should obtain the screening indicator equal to 8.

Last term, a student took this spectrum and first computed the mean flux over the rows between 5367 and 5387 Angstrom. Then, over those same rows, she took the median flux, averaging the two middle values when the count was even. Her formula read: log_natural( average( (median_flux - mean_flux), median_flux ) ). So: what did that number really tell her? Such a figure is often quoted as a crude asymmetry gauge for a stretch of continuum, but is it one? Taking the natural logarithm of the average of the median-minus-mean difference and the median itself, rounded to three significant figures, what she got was 2.08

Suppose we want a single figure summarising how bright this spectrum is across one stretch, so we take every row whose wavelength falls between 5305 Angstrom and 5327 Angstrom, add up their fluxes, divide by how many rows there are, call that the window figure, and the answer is 16.3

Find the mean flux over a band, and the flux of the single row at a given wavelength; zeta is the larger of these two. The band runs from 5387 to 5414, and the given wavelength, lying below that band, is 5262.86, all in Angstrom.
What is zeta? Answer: 16.9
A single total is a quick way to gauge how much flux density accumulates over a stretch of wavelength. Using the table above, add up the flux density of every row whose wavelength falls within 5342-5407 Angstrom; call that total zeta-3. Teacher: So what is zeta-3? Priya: 413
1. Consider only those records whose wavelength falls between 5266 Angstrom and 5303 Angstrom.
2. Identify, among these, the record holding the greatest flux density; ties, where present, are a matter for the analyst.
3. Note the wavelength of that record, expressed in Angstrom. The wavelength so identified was 5267.71 Angstrom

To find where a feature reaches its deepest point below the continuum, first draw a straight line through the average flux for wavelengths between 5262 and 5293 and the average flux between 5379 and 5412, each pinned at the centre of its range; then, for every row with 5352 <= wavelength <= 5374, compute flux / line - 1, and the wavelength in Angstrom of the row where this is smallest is 5358.24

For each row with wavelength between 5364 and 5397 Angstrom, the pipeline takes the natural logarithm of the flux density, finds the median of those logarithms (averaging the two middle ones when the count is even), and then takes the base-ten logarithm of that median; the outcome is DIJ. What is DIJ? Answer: 0.441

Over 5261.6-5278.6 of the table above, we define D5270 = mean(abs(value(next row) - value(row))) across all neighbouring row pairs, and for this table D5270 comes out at 0.21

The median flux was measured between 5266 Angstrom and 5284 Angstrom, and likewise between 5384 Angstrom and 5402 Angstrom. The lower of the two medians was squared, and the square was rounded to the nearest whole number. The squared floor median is 249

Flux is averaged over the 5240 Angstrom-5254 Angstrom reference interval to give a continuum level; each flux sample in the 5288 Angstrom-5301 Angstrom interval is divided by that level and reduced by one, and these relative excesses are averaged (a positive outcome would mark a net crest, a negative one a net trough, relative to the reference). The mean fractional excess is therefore -0.0194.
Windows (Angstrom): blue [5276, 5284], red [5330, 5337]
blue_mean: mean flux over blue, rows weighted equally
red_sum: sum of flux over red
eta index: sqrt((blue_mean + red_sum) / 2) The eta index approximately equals 5.7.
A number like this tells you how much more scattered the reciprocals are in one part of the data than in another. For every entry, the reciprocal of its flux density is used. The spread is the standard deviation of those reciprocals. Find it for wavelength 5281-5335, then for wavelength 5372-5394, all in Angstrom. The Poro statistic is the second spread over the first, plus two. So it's 2.7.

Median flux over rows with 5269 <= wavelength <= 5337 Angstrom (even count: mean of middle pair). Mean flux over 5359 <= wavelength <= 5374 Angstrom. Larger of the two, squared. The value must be 272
